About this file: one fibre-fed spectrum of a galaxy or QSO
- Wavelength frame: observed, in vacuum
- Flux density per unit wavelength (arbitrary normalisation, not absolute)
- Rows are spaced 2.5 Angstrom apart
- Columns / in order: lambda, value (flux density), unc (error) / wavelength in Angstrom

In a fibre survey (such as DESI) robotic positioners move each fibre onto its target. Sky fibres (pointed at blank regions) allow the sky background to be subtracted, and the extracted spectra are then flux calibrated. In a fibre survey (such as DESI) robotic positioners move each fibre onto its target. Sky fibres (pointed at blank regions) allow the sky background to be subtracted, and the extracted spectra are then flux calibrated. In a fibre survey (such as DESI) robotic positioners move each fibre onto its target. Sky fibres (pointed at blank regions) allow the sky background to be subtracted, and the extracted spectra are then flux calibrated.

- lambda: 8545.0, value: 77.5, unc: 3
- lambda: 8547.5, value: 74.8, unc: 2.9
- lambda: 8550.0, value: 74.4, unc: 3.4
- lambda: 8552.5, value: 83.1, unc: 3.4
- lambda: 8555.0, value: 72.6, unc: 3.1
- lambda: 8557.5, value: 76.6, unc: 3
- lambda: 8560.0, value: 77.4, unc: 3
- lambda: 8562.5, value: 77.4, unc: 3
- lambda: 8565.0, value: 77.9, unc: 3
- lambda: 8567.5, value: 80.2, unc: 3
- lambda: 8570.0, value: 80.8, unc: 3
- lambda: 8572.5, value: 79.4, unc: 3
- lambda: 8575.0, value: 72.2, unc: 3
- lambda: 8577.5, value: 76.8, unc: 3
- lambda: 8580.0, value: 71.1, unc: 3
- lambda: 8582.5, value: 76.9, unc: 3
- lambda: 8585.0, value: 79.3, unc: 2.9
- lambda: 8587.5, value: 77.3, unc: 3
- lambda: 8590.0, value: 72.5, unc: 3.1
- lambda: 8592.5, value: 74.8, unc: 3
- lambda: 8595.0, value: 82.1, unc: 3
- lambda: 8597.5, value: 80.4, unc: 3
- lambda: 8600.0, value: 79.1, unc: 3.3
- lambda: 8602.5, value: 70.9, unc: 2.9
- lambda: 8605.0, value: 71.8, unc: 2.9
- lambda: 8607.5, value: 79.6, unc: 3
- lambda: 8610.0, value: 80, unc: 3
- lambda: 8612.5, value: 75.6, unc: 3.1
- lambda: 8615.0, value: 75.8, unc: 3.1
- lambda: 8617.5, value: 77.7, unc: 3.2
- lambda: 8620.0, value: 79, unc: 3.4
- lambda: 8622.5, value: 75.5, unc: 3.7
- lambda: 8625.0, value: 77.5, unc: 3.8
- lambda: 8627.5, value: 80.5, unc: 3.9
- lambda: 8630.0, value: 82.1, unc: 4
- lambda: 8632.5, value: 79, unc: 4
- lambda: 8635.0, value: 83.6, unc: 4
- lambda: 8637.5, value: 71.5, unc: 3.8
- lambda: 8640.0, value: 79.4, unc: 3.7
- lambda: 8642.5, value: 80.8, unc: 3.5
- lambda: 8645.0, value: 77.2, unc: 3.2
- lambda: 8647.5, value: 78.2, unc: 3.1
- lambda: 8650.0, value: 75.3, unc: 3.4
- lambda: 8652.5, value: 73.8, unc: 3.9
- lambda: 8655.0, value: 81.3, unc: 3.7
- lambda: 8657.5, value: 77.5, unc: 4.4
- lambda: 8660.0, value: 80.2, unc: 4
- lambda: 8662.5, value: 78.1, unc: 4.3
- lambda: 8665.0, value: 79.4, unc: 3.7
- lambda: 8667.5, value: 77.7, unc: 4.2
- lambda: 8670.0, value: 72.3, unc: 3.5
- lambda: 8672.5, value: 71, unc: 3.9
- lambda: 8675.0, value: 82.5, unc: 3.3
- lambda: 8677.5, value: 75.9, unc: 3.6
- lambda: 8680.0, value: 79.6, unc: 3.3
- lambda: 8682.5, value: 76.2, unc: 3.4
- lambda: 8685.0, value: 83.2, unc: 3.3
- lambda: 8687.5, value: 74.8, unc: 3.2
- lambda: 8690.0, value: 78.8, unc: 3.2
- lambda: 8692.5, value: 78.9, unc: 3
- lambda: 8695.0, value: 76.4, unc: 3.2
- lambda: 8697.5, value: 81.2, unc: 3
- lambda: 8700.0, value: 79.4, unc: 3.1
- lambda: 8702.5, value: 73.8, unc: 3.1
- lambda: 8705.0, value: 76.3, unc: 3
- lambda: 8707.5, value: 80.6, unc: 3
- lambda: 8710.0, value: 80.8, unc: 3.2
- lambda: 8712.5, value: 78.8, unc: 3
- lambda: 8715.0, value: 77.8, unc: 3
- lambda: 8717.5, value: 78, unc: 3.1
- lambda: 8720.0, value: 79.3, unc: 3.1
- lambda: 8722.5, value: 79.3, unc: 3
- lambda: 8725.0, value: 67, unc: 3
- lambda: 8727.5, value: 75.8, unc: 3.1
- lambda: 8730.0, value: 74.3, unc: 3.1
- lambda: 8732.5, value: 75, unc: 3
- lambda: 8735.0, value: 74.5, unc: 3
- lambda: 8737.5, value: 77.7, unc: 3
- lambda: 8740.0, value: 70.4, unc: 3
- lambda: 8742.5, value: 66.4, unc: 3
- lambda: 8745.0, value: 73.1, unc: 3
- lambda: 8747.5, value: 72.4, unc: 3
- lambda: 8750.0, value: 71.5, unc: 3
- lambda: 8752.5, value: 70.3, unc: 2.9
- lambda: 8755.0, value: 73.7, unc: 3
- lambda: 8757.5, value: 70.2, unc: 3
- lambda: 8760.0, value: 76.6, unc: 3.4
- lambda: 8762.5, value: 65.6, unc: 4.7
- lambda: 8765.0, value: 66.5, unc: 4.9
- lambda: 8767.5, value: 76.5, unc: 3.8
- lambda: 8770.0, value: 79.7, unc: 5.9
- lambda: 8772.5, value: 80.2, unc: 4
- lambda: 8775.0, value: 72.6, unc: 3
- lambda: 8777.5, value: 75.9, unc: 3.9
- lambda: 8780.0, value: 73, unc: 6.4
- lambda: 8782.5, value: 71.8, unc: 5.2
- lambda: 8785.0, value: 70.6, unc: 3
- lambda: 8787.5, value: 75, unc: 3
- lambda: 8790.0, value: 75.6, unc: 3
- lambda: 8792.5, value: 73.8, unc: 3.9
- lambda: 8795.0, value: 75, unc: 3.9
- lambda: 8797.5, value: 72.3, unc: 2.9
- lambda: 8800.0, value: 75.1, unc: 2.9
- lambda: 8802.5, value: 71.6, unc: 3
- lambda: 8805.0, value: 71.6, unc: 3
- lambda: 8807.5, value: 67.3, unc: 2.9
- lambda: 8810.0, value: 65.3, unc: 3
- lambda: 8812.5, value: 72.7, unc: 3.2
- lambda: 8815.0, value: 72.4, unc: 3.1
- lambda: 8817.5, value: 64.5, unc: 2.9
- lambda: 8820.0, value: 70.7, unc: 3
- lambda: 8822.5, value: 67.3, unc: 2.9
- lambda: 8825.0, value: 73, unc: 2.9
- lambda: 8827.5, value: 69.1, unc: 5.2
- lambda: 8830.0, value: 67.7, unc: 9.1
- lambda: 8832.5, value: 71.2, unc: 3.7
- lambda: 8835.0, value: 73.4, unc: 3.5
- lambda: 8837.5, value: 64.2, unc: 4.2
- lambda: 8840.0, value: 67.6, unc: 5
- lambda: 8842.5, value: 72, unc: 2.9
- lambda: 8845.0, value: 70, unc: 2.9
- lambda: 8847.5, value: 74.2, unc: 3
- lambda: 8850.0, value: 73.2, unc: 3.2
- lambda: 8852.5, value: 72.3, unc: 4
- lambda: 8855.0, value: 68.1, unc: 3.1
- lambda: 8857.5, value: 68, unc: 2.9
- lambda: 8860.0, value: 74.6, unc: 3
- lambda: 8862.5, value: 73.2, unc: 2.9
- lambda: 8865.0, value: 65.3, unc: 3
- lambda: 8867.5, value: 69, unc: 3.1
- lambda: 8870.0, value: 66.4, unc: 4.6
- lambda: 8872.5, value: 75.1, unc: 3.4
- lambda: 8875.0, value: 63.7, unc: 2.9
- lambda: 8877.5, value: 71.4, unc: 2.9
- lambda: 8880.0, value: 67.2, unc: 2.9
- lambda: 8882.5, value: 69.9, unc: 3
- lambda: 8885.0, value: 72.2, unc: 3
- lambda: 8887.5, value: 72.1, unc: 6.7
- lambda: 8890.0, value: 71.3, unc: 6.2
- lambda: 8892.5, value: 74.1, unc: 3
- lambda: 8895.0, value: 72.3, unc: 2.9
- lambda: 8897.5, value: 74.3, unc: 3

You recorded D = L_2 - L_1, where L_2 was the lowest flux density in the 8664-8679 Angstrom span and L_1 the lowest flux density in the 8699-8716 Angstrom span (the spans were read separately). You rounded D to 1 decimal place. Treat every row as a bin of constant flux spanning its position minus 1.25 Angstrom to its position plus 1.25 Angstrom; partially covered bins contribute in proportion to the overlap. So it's -2.8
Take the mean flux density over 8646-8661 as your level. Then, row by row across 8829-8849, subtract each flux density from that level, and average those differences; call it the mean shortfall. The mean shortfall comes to 8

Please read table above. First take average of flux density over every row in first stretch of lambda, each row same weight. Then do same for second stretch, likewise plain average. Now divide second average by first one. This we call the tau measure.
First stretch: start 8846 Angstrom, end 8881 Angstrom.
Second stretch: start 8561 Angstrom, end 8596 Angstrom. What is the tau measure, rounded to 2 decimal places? 1.10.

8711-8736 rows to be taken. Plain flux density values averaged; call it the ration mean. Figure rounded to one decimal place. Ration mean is 76.0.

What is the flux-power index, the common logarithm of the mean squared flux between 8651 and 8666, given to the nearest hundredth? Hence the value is 3.79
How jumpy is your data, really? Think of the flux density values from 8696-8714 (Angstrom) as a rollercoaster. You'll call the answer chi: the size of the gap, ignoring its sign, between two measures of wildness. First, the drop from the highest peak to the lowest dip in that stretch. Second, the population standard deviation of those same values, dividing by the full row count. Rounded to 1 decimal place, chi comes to 4.9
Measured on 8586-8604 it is 7.3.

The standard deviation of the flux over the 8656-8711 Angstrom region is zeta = 3.1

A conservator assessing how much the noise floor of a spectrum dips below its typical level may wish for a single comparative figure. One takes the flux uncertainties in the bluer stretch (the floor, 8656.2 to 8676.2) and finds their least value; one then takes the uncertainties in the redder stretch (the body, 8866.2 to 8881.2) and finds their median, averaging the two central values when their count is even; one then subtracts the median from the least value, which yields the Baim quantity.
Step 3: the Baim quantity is 0.3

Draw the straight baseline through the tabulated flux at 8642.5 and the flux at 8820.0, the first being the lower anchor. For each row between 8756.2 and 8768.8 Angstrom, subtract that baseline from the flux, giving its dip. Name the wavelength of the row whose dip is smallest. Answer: 8762.5 Angstrom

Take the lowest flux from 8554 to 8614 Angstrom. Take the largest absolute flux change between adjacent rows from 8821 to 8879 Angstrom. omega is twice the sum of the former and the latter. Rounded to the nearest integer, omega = 165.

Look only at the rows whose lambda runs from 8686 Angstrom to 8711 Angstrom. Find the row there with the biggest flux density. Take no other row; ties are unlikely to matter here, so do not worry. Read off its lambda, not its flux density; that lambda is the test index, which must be 8697.5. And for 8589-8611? 8595.0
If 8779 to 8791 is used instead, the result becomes 8790.0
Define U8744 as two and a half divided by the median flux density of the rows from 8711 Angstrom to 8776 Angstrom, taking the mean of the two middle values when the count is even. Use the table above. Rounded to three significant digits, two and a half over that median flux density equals 0.0336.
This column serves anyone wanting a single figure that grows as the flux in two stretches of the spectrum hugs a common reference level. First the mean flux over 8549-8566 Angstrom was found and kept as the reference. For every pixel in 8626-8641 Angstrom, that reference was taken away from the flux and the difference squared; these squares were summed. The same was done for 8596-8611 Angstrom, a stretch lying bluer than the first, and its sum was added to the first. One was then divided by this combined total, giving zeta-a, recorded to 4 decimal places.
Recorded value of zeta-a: 0.0046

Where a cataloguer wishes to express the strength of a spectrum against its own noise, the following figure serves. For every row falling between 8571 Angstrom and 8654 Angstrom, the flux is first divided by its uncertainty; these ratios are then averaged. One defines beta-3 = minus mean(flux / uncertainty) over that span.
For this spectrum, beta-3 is -23.6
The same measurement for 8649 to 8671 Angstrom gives -19.9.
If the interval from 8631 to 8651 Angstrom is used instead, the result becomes -21.9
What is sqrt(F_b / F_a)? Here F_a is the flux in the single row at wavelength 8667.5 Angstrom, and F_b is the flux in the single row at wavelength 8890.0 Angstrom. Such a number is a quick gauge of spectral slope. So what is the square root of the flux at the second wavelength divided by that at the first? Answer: 0.958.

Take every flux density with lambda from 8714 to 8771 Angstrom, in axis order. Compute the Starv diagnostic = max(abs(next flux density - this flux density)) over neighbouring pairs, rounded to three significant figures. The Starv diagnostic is 12.3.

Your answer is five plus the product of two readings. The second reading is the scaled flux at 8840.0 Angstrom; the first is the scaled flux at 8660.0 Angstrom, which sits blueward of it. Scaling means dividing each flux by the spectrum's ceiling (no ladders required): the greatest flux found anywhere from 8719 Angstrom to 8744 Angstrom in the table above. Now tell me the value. 5.86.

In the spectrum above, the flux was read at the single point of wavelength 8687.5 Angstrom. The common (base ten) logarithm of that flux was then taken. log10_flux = 1.87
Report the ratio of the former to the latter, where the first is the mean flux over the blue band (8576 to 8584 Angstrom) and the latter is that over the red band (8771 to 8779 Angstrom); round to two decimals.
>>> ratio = 0.98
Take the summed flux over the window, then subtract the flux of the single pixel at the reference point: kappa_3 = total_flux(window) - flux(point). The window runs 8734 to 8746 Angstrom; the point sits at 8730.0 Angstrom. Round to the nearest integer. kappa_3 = 288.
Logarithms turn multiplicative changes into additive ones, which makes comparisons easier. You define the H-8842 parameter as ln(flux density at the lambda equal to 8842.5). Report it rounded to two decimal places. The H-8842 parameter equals 4.28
